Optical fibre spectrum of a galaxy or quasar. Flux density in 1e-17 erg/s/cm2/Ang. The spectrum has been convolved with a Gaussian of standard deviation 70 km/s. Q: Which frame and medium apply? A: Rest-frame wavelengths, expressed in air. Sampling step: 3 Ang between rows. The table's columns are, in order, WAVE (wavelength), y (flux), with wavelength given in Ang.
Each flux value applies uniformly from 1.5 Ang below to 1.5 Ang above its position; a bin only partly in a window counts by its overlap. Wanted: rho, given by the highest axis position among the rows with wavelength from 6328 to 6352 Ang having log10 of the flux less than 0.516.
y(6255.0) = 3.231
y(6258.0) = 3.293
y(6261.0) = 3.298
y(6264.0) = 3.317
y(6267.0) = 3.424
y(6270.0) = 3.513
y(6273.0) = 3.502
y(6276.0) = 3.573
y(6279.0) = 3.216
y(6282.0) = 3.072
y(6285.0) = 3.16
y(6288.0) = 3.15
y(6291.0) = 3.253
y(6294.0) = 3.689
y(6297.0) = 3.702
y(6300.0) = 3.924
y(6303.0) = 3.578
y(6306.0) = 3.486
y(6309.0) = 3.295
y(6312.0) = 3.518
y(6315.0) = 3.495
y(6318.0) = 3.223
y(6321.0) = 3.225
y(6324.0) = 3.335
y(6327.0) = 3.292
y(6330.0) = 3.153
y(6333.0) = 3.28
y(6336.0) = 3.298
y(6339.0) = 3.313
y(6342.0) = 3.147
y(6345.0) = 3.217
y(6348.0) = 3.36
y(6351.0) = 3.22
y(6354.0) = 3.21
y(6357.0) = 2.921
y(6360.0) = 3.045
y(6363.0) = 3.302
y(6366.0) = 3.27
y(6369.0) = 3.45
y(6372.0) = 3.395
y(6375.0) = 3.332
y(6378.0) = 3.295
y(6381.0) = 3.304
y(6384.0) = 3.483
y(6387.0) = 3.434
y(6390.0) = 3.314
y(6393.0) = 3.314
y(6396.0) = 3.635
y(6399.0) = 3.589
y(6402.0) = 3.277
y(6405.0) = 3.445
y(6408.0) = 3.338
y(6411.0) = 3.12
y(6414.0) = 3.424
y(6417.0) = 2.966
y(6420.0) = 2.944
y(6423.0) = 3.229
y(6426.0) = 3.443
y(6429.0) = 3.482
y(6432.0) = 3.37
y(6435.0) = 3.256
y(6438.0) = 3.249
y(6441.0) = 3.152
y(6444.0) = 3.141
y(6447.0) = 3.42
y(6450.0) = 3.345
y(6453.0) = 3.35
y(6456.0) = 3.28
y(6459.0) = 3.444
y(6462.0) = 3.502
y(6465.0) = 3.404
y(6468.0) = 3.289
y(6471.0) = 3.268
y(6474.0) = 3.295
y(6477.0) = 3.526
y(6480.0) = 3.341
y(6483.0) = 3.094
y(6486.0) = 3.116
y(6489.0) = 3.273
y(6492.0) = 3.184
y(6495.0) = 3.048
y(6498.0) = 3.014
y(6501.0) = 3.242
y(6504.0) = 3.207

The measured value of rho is 6351.0 Ang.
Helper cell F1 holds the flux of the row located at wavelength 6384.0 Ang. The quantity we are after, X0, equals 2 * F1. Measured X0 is 7.0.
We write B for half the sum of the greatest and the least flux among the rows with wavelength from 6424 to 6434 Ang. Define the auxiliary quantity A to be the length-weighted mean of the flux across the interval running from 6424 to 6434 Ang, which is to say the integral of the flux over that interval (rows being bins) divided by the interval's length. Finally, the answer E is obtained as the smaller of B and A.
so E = 3.41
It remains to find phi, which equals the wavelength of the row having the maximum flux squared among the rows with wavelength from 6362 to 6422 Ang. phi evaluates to 6396.0 Ang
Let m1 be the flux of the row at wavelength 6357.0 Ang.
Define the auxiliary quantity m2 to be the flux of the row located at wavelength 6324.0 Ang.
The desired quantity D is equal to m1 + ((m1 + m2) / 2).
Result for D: 6.05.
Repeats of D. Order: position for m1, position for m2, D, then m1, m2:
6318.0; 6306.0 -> 6.58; 3.223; 3.486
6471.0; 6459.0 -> 6.62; 3.268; 3.444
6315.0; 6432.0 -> 6.93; 3.495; 3.37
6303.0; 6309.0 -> 7.01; 3.578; 3.295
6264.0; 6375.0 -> 6.64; 3.317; 3.332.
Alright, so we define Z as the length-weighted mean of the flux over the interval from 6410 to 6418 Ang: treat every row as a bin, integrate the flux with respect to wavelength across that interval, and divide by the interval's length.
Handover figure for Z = 3.19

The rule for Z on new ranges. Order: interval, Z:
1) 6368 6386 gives 3.38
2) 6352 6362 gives 3.08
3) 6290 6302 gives 3.66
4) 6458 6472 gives 3.38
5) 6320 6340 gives 3.27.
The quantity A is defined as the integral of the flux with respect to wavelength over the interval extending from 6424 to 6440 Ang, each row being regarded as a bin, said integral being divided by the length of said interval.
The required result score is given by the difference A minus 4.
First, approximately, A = 3.35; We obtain -0.65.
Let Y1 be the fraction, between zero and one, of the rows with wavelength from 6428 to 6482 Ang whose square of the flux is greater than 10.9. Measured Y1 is 0.6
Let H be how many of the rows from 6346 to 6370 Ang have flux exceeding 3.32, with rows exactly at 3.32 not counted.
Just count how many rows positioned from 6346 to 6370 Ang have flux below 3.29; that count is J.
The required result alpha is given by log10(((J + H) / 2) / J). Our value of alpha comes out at -0.15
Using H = 2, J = 5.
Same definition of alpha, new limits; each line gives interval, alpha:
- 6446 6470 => 0.30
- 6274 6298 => -0.10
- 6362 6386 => 0.40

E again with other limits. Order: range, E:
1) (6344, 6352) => 3.27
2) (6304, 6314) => 3.41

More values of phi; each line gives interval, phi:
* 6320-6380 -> 6369.0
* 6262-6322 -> 6300.0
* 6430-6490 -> 6477.0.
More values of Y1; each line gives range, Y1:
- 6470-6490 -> 0.3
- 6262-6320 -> 0.6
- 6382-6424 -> 0.6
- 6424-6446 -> 0.4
